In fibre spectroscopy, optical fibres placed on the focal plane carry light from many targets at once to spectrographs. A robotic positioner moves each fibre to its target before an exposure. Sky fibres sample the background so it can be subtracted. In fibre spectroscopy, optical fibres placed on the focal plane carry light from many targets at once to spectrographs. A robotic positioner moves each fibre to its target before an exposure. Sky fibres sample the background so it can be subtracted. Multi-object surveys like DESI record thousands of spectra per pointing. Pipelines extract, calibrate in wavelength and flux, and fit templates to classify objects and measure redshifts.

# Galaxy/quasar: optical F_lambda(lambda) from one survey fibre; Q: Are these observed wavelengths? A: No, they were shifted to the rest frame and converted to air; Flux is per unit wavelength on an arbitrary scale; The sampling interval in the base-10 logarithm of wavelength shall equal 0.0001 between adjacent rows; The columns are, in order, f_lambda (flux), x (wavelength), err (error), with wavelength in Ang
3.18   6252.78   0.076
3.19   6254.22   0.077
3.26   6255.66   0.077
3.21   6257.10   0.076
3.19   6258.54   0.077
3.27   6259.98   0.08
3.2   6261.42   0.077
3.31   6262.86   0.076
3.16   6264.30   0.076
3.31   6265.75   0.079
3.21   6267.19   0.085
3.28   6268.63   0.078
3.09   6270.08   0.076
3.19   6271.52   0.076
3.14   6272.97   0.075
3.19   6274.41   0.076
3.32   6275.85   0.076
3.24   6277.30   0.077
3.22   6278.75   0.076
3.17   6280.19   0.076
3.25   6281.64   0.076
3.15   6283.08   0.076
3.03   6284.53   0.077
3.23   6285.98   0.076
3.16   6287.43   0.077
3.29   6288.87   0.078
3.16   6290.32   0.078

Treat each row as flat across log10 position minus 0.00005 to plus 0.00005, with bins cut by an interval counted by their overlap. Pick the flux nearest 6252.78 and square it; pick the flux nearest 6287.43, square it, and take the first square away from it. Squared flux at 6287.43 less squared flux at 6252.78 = -0.13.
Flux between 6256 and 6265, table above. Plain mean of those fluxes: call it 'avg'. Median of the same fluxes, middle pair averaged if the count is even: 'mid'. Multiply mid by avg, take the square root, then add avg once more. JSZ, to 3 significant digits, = 6.44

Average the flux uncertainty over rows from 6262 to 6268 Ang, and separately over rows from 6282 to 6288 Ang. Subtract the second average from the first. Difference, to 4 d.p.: 0.0025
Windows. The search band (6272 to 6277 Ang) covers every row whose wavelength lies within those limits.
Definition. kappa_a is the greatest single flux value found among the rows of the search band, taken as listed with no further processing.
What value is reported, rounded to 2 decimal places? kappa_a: 3.32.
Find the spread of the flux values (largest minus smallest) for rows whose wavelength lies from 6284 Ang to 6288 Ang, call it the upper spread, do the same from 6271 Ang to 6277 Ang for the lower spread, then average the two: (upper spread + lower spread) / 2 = 0.19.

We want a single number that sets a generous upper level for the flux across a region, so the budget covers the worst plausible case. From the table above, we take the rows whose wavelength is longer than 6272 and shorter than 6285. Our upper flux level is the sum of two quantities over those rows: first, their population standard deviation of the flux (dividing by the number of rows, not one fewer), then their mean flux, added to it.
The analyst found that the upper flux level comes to 3.27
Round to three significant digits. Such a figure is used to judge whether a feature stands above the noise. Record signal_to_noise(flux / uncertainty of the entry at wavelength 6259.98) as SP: 40.9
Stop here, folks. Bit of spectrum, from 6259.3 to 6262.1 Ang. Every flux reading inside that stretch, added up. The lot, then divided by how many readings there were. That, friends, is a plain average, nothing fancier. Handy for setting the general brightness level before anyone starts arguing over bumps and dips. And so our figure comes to 3.24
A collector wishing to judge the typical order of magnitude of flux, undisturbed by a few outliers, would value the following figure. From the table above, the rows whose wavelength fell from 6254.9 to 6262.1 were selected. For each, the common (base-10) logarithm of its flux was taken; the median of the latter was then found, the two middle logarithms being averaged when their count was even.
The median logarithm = 0.507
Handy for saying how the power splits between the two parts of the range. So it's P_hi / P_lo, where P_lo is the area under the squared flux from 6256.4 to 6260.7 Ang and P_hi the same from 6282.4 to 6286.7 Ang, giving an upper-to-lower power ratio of 0.95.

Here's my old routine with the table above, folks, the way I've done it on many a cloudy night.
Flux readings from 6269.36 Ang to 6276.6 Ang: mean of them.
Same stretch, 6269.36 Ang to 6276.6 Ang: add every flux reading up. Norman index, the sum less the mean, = 13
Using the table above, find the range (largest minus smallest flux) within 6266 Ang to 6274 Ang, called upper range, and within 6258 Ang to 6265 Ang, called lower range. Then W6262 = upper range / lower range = 1.27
